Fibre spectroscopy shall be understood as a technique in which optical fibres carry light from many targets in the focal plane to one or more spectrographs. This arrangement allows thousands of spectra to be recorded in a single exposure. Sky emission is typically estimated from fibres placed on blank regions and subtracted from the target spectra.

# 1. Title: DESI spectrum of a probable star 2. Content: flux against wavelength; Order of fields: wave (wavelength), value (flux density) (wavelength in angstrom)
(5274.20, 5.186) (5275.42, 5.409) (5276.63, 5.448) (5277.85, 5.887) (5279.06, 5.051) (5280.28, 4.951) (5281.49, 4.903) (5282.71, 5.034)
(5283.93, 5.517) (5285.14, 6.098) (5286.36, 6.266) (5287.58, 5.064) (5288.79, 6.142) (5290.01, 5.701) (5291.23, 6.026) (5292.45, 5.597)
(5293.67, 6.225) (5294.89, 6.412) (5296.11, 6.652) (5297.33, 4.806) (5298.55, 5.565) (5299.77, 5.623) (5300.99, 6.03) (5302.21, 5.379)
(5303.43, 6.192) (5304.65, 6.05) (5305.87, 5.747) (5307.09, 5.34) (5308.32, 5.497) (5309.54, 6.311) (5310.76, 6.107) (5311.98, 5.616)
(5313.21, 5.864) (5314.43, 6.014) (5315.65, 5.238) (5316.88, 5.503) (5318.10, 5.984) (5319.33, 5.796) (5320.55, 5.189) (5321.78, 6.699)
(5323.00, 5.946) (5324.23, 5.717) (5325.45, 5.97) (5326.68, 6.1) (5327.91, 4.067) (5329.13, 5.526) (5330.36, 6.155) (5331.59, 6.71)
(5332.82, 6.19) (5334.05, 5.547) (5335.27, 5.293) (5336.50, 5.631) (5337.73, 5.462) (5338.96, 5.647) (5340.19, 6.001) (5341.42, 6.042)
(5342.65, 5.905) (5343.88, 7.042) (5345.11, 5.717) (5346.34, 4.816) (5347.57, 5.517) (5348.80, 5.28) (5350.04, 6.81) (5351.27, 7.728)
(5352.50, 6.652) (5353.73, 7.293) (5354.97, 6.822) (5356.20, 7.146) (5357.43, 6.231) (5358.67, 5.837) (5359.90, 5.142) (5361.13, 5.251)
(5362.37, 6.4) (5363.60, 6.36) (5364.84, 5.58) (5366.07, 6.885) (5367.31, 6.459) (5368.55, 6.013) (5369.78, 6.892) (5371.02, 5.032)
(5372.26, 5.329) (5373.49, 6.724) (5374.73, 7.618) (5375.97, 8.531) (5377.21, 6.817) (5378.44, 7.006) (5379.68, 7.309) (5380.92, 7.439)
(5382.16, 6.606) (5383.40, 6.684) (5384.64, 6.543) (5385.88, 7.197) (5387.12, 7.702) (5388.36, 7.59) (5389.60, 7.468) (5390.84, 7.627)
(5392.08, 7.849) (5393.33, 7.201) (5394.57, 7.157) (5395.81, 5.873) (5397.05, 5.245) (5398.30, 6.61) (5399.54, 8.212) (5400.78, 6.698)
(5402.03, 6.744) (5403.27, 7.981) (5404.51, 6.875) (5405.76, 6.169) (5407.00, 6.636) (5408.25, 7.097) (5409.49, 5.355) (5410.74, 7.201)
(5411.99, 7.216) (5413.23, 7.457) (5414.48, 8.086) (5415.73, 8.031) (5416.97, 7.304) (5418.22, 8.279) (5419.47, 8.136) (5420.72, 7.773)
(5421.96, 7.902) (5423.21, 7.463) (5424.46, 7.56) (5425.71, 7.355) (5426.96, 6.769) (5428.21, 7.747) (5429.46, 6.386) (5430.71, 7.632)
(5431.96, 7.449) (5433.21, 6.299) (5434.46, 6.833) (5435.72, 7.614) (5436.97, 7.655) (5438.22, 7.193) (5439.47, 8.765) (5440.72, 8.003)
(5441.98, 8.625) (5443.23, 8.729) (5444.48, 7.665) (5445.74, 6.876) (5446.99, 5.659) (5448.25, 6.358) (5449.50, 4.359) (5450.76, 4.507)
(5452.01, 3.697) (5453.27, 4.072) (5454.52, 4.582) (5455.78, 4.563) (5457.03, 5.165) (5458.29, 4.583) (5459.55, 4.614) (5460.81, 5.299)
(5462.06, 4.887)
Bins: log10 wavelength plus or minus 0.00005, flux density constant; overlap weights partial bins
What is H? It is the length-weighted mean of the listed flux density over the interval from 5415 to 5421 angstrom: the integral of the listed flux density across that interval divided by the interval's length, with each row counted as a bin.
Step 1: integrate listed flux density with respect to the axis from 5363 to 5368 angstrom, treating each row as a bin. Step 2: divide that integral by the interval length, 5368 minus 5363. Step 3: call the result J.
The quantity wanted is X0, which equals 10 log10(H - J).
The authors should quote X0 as 2.1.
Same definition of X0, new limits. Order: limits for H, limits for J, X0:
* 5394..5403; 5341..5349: -0.4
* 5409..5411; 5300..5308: -4.1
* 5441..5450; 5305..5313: 0.8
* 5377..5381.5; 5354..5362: 0.2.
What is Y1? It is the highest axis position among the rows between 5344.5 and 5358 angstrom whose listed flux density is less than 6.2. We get 5348.80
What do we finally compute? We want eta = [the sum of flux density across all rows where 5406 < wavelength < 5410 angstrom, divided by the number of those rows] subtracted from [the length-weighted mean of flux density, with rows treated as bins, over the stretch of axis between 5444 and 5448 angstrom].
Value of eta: 0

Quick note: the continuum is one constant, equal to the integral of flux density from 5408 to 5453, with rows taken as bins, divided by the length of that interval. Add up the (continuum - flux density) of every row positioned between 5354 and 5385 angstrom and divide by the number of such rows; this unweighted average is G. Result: 0.6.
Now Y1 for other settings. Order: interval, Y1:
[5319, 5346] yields 5345.11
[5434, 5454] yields 5453.27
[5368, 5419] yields 5409.49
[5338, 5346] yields 5345.11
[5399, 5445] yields 5409.49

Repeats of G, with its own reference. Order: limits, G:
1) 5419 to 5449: -0.3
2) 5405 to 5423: -0.2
